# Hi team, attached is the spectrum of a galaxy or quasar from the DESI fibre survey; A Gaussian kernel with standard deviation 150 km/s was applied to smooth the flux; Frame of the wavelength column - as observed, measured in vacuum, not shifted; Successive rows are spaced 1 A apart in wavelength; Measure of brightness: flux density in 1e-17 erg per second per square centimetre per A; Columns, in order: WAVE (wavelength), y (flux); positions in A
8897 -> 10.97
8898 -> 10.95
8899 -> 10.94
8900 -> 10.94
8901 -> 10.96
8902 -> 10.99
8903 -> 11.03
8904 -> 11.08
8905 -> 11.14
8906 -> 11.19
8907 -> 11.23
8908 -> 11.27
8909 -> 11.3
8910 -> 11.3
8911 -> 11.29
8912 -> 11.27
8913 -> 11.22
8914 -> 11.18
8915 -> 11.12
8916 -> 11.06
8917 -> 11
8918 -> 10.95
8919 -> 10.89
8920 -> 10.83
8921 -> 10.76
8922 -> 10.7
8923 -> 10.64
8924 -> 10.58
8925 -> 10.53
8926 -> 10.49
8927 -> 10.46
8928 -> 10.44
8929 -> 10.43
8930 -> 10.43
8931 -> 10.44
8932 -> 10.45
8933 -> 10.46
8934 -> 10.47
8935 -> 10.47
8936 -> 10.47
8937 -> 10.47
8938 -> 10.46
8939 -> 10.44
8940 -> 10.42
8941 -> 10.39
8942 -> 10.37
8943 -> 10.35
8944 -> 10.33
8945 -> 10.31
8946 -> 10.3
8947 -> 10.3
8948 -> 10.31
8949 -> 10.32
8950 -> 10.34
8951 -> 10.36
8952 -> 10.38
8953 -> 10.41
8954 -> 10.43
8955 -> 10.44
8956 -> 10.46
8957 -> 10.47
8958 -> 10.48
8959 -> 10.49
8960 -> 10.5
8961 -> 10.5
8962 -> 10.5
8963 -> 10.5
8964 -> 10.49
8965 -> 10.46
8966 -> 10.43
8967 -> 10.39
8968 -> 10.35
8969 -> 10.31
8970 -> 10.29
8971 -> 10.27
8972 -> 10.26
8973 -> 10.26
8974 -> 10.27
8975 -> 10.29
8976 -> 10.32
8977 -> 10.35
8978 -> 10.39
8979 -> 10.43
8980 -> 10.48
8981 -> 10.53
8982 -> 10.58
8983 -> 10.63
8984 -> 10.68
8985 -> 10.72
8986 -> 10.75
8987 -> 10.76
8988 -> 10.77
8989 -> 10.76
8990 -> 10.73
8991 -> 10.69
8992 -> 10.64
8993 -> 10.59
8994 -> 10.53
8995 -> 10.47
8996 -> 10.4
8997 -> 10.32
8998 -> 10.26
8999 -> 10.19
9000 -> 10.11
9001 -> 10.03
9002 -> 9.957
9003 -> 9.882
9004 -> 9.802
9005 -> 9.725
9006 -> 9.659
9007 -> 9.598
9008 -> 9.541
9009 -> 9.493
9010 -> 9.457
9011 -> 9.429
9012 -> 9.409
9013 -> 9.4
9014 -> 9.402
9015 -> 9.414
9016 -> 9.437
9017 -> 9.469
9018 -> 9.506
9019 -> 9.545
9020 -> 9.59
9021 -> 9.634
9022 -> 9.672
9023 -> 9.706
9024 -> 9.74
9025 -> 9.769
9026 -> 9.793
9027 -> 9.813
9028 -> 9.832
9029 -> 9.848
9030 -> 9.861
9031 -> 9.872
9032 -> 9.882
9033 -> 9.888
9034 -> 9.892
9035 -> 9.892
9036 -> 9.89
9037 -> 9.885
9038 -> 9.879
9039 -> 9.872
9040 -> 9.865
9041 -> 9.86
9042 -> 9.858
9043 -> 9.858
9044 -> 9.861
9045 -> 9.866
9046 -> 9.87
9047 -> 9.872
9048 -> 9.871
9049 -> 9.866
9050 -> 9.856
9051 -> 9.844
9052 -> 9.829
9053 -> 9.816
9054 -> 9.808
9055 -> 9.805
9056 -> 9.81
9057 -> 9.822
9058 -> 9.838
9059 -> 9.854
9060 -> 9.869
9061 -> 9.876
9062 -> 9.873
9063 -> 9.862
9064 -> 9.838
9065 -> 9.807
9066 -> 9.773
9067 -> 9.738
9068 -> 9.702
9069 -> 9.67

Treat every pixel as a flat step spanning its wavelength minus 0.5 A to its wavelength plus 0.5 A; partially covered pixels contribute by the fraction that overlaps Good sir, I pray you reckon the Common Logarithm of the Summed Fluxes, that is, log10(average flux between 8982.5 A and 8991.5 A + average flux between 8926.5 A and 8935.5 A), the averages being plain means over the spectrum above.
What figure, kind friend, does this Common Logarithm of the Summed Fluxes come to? 1.33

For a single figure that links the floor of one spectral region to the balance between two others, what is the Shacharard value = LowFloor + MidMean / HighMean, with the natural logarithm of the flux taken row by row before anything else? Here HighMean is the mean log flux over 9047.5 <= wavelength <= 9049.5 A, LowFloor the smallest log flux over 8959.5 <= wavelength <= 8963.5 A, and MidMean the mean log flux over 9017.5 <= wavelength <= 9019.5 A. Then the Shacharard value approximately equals 3.34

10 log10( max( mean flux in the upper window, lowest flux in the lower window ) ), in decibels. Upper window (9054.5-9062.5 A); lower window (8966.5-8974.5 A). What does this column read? 10.11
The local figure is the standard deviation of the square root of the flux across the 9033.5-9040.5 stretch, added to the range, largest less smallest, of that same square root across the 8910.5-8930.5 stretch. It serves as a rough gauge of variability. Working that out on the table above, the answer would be 0.132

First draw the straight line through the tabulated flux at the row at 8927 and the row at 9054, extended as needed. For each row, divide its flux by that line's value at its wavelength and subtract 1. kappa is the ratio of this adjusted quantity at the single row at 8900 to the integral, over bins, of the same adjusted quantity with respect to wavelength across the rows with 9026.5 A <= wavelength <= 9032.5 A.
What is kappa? -0.65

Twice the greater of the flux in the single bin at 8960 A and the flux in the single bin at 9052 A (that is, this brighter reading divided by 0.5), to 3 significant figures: 21.0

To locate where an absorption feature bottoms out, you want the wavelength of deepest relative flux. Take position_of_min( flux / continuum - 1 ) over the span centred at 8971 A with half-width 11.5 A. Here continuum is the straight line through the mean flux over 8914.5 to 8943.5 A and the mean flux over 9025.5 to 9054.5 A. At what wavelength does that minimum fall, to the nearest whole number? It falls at 8972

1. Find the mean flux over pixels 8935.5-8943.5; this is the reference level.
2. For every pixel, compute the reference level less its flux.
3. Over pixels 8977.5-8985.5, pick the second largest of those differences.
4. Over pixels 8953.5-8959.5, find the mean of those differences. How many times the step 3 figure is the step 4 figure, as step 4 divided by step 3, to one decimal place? 4.6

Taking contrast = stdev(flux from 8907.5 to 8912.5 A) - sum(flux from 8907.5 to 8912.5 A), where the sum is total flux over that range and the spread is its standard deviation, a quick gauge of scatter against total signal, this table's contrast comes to -56.4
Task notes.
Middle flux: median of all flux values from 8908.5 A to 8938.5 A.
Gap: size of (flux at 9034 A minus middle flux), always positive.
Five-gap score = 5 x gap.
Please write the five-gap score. 3.6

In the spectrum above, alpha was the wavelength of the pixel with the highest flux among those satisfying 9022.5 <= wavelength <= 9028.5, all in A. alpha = 9028 A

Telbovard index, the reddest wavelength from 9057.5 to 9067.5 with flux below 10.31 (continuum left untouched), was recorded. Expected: 9067 A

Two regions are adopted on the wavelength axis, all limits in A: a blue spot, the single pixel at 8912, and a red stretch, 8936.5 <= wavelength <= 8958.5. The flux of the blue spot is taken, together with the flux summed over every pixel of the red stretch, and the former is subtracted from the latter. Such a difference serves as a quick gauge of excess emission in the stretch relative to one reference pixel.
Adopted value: 217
